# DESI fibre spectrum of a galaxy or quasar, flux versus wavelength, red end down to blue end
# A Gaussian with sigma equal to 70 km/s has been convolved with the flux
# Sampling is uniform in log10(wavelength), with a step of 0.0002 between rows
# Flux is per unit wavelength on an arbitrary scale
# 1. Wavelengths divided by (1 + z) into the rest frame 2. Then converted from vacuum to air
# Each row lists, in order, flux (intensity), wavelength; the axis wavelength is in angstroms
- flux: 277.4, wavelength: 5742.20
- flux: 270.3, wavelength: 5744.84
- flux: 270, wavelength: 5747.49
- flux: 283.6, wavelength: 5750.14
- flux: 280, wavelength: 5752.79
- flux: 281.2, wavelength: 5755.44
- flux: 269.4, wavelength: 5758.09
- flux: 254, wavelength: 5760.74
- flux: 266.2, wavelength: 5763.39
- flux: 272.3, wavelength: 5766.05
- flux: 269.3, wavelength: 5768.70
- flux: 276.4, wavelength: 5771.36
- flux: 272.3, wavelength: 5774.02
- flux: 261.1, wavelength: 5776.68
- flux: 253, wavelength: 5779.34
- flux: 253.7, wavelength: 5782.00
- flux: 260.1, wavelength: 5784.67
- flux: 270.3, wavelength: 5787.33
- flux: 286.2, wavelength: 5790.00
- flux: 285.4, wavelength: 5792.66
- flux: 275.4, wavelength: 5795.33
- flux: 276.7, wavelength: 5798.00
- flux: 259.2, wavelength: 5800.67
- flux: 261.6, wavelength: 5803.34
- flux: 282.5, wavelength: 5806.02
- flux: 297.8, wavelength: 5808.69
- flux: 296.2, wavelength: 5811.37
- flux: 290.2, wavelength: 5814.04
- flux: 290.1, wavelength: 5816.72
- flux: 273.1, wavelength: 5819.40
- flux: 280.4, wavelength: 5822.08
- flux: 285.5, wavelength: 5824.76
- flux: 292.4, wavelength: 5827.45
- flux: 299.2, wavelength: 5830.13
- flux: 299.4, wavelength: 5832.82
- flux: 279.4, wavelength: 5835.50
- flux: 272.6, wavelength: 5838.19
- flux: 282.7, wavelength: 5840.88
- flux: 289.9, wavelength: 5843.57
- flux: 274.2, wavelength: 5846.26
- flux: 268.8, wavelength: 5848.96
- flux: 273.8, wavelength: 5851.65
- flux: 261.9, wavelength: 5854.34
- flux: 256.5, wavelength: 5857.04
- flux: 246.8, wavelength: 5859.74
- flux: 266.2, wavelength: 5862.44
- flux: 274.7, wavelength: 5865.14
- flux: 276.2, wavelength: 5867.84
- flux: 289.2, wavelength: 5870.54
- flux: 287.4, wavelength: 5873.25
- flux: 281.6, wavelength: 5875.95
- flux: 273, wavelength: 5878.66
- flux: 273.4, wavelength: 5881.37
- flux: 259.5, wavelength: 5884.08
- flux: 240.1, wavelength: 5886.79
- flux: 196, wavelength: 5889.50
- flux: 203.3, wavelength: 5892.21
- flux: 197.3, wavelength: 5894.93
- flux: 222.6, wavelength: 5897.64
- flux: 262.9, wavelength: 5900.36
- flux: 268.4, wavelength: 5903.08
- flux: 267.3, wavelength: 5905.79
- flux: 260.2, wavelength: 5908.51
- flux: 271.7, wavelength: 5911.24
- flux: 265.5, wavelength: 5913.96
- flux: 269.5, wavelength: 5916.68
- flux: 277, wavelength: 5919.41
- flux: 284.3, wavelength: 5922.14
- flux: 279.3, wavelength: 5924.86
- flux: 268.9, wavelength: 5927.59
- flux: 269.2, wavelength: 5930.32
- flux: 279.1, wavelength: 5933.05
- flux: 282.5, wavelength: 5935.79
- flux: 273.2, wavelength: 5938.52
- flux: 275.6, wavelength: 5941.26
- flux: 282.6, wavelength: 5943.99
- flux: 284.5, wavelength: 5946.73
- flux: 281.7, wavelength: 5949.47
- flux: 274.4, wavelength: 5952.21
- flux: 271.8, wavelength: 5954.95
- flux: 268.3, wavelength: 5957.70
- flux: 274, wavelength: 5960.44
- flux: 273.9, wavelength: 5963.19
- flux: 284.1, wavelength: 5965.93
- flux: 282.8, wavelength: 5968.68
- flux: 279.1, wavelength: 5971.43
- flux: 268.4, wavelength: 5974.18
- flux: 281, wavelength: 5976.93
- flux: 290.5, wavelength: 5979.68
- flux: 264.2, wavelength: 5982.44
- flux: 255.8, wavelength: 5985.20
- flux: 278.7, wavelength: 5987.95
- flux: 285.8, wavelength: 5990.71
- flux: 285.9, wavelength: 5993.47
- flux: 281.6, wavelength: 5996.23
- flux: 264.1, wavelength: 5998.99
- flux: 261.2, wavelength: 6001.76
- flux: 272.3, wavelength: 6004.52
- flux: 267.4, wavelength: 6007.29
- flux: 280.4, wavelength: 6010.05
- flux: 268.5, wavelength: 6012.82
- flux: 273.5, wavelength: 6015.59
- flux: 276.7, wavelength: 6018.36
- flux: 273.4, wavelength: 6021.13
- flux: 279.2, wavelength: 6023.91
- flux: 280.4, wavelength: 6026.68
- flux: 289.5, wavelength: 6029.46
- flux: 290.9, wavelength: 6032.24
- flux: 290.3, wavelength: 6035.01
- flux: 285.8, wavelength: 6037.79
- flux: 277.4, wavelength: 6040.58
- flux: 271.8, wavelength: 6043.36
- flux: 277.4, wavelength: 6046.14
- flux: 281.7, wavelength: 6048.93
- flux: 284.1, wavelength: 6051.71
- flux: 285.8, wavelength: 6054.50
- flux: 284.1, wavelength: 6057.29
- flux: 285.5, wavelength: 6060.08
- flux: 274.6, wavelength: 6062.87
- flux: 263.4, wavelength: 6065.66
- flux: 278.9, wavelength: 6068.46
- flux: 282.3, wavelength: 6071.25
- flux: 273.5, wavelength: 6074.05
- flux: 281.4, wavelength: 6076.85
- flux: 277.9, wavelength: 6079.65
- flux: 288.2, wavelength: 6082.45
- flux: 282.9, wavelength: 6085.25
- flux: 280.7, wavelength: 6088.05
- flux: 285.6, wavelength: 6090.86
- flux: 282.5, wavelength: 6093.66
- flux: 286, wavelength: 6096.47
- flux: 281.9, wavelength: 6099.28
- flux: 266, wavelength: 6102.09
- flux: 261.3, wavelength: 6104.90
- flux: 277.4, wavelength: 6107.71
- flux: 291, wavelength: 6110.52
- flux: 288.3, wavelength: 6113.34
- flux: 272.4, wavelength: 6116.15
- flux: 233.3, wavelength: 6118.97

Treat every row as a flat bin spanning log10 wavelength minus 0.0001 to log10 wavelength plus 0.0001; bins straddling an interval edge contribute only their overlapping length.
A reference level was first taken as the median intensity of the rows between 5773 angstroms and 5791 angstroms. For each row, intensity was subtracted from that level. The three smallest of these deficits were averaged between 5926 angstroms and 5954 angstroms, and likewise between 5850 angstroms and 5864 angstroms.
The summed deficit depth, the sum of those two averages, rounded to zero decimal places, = -28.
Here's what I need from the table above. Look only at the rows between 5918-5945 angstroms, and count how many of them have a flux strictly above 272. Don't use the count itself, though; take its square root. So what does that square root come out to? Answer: 2.8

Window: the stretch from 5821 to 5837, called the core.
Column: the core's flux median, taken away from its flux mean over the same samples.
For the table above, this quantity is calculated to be 0.4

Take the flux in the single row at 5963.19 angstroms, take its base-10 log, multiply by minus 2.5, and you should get -6.09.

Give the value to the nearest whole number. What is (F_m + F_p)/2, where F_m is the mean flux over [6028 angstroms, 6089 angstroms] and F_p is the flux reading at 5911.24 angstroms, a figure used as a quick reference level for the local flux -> 276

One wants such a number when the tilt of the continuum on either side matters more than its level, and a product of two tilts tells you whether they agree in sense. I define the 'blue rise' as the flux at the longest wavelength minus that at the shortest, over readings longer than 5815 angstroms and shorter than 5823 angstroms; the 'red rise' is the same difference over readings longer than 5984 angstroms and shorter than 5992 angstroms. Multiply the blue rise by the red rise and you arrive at -291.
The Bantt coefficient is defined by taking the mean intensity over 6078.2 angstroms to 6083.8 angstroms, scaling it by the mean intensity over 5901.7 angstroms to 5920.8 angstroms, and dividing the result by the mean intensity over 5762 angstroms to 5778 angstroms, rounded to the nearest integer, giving 282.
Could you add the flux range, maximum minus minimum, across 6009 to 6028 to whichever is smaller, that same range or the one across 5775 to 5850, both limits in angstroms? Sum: 24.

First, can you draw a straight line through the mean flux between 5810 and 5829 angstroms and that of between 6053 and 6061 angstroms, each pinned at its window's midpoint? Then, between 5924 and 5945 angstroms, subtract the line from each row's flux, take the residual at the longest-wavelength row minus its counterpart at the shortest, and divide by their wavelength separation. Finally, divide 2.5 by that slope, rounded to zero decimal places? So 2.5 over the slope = 14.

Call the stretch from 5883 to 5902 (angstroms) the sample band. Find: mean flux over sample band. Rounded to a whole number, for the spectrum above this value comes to 226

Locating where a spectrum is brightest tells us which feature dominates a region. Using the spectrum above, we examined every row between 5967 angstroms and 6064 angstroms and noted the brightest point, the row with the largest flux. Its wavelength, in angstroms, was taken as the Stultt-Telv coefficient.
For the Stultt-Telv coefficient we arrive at 6032.24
